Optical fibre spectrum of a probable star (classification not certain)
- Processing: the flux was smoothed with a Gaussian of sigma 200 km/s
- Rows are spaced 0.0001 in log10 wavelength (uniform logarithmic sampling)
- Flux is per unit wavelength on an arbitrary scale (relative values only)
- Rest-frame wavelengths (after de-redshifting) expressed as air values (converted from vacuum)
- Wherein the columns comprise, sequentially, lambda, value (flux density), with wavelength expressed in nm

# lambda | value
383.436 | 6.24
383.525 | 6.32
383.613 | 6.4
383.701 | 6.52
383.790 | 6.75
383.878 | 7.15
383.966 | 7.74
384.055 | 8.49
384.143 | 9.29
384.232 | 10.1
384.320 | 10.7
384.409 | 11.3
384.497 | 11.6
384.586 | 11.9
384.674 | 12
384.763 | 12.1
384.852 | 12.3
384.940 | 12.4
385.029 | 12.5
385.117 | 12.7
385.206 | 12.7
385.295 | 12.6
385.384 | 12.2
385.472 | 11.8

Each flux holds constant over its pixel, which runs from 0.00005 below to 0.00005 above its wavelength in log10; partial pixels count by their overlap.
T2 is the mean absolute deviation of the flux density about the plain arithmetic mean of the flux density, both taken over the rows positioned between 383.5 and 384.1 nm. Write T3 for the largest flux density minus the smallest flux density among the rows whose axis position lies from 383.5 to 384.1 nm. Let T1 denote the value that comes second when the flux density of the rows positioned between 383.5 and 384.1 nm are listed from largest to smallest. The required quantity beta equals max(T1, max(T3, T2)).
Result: 7.7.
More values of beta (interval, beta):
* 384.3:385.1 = 12.4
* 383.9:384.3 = 9.3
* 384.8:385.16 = 12.5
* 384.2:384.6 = 11.6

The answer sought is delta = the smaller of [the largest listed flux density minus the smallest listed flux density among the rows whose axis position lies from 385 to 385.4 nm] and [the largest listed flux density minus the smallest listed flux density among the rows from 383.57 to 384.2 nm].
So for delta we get 0.50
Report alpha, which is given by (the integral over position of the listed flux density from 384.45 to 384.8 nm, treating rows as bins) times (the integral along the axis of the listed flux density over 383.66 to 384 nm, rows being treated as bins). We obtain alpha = 10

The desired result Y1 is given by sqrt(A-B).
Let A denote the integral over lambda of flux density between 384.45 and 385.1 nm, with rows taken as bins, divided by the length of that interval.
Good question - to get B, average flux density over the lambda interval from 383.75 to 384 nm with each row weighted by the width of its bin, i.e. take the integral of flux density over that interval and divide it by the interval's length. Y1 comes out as 2.2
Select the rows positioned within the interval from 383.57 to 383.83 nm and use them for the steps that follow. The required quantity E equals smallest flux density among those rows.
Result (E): 6.4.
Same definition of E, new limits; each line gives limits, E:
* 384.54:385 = 11.9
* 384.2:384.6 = 10.1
